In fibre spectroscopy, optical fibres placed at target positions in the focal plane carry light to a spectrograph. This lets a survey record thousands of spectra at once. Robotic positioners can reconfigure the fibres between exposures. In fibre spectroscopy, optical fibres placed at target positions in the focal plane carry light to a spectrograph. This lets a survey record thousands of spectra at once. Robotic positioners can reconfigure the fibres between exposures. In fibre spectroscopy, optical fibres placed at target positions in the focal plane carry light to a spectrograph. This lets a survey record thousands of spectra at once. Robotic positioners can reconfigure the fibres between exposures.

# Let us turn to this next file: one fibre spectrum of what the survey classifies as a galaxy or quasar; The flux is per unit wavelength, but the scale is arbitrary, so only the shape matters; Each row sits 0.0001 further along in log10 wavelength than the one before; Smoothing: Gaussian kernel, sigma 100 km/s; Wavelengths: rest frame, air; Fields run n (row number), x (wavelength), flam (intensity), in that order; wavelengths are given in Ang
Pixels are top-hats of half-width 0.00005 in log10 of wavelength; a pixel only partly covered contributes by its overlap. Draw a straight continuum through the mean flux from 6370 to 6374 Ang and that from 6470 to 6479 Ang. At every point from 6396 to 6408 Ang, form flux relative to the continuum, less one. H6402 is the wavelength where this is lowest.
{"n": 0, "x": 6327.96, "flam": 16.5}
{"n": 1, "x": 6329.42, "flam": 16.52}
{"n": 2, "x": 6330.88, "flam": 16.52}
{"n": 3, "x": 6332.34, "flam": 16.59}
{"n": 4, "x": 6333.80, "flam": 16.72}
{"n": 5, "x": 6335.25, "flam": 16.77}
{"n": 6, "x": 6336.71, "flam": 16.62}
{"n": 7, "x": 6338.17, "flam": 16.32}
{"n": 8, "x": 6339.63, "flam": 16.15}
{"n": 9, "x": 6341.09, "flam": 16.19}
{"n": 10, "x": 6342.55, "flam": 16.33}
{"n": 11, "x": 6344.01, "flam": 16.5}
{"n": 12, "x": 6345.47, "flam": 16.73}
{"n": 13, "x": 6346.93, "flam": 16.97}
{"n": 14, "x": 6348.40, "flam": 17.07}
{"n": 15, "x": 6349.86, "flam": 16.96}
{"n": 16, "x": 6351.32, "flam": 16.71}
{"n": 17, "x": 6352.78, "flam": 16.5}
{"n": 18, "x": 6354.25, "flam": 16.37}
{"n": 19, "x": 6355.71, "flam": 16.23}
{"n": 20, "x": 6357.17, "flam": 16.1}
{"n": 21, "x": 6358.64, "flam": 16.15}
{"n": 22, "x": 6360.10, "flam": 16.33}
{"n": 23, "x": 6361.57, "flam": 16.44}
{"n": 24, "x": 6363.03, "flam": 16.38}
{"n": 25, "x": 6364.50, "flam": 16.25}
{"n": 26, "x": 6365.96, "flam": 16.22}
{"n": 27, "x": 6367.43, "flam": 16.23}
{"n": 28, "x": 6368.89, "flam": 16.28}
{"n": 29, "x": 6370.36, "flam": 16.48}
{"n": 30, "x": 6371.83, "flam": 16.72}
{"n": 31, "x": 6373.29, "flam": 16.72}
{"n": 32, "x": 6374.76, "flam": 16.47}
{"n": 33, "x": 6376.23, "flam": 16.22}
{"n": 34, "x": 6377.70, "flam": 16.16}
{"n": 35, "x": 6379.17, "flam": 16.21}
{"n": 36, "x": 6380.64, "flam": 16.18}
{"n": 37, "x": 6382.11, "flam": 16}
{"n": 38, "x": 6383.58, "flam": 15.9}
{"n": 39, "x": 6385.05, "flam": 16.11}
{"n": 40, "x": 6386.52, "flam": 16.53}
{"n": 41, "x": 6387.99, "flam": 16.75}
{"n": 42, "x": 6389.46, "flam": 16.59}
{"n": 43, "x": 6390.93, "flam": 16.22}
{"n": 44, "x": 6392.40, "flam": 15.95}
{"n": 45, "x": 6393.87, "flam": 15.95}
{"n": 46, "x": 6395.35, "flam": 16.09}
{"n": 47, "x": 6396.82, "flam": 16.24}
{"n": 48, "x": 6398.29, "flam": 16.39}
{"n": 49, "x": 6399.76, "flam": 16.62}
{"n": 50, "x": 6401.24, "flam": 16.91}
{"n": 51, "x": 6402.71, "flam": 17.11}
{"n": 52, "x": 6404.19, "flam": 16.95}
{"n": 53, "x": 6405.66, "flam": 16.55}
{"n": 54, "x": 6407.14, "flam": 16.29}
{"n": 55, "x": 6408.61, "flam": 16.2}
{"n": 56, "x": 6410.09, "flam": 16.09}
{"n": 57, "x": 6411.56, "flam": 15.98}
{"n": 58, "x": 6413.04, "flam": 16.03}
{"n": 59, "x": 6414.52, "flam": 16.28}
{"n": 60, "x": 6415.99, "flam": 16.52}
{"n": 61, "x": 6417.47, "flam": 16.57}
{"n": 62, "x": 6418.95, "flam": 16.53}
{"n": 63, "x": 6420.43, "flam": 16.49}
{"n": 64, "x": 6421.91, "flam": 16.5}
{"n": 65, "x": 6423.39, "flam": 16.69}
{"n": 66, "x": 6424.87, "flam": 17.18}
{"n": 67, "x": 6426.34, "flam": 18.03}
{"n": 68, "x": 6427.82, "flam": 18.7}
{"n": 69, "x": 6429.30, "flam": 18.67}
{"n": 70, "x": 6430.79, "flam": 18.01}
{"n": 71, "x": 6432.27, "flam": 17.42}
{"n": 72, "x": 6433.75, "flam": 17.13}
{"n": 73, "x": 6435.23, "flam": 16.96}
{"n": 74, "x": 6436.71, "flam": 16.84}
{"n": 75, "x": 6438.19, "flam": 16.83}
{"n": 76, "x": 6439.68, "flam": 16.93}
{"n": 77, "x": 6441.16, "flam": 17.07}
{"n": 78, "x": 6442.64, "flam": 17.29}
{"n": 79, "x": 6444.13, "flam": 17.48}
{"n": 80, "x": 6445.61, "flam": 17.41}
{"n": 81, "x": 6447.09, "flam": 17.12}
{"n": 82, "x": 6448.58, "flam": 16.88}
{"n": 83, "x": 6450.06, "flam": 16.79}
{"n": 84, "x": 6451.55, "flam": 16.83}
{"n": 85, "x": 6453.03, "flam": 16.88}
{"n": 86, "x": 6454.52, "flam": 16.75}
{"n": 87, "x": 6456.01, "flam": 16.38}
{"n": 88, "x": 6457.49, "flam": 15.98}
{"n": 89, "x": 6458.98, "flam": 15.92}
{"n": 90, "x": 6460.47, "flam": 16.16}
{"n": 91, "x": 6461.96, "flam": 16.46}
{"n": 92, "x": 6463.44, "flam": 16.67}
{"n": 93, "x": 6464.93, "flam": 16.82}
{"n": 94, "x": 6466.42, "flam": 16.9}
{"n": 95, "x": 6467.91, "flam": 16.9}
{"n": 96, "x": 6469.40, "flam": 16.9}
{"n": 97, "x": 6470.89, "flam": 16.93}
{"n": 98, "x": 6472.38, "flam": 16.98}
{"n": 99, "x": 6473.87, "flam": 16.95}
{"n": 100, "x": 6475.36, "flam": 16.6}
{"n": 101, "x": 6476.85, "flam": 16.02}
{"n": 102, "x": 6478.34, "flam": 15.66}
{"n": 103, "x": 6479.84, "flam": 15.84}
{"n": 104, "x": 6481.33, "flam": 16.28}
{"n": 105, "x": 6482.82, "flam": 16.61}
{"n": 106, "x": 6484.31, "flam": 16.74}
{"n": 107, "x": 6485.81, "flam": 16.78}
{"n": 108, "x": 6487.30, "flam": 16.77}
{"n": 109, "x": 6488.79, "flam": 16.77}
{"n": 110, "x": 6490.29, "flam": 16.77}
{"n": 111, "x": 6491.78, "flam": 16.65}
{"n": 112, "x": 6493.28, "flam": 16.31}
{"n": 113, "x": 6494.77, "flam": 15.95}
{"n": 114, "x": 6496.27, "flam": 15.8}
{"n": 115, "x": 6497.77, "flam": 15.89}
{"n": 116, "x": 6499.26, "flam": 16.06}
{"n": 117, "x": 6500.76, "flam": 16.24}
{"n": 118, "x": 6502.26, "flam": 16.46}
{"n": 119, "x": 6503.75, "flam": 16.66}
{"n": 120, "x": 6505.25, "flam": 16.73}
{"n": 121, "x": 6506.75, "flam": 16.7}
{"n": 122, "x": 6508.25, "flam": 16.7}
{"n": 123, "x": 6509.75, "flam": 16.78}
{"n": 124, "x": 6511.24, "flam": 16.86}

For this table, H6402 6396.82 Ang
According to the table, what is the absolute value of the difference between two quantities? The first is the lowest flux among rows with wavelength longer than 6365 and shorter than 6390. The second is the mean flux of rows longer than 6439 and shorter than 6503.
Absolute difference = 0.69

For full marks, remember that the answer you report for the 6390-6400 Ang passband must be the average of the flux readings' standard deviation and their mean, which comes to 8.22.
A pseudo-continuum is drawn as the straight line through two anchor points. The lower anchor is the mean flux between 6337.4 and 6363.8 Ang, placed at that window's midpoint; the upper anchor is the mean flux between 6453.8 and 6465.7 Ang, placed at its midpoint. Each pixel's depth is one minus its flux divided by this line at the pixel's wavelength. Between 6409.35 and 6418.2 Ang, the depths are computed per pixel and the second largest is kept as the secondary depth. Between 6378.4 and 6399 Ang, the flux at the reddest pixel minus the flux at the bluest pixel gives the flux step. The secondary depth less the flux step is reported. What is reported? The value -0.16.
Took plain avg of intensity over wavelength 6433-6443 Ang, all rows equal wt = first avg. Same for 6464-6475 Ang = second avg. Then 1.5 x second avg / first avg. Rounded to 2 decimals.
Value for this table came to 1.49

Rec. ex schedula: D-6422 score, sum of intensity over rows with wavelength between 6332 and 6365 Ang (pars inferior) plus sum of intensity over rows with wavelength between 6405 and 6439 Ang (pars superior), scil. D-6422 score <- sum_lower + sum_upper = 768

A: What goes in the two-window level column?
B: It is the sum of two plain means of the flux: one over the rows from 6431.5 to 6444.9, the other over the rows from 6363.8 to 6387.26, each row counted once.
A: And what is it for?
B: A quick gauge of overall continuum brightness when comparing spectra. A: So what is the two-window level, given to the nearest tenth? 33.4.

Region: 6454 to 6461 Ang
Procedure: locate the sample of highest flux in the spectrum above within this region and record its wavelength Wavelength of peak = 6454.52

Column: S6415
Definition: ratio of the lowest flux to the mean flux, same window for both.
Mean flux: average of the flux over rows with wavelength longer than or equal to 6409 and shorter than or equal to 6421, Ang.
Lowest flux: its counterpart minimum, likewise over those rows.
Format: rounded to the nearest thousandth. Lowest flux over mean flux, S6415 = 0.980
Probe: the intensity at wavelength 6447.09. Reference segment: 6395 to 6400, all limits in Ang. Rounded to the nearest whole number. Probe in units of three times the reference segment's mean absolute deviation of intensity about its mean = 34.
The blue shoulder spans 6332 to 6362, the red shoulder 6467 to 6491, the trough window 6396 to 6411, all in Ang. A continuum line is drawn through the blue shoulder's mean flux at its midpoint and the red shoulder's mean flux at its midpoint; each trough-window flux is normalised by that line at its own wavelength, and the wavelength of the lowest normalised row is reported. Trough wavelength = 6410.09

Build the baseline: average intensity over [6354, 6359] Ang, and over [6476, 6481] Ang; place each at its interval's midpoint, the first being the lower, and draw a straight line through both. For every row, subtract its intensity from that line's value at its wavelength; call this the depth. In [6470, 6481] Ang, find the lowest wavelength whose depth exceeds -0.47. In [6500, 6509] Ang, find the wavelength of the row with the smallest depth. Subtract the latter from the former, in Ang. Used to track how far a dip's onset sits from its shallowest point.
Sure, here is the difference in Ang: -28.4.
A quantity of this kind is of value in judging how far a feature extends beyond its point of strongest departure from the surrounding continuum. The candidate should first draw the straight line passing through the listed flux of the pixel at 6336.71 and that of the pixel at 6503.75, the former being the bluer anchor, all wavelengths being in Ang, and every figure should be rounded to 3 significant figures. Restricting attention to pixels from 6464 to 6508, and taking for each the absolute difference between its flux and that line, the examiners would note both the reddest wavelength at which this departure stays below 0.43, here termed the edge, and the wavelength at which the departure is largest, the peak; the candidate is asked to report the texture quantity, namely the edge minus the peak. 28.4 Ang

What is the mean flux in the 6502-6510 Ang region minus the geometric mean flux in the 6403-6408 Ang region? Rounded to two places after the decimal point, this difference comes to 0.08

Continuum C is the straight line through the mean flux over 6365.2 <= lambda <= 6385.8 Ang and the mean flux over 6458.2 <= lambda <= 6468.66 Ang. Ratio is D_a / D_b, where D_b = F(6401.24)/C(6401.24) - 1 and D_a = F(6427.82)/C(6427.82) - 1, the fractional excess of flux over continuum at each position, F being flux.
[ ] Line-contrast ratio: 4.1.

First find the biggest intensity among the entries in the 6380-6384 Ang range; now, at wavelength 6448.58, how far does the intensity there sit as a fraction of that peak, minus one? 0.04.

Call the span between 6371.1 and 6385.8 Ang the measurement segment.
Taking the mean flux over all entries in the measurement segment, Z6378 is 16.3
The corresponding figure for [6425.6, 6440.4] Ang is 17.6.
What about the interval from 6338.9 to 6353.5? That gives 16.6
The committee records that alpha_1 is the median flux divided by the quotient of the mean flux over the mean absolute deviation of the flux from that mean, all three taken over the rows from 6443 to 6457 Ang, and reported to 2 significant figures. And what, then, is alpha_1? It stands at 0.26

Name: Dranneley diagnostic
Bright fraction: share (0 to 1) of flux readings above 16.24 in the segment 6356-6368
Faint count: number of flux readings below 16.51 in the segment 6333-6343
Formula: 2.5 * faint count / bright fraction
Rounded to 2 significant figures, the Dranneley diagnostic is 20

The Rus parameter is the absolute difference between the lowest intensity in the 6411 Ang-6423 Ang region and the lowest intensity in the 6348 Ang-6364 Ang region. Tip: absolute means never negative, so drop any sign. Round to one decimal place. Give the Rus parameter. 0.1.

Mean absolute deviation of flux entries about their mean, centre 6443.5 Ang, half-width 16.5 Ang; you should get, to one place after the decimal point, 0.5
